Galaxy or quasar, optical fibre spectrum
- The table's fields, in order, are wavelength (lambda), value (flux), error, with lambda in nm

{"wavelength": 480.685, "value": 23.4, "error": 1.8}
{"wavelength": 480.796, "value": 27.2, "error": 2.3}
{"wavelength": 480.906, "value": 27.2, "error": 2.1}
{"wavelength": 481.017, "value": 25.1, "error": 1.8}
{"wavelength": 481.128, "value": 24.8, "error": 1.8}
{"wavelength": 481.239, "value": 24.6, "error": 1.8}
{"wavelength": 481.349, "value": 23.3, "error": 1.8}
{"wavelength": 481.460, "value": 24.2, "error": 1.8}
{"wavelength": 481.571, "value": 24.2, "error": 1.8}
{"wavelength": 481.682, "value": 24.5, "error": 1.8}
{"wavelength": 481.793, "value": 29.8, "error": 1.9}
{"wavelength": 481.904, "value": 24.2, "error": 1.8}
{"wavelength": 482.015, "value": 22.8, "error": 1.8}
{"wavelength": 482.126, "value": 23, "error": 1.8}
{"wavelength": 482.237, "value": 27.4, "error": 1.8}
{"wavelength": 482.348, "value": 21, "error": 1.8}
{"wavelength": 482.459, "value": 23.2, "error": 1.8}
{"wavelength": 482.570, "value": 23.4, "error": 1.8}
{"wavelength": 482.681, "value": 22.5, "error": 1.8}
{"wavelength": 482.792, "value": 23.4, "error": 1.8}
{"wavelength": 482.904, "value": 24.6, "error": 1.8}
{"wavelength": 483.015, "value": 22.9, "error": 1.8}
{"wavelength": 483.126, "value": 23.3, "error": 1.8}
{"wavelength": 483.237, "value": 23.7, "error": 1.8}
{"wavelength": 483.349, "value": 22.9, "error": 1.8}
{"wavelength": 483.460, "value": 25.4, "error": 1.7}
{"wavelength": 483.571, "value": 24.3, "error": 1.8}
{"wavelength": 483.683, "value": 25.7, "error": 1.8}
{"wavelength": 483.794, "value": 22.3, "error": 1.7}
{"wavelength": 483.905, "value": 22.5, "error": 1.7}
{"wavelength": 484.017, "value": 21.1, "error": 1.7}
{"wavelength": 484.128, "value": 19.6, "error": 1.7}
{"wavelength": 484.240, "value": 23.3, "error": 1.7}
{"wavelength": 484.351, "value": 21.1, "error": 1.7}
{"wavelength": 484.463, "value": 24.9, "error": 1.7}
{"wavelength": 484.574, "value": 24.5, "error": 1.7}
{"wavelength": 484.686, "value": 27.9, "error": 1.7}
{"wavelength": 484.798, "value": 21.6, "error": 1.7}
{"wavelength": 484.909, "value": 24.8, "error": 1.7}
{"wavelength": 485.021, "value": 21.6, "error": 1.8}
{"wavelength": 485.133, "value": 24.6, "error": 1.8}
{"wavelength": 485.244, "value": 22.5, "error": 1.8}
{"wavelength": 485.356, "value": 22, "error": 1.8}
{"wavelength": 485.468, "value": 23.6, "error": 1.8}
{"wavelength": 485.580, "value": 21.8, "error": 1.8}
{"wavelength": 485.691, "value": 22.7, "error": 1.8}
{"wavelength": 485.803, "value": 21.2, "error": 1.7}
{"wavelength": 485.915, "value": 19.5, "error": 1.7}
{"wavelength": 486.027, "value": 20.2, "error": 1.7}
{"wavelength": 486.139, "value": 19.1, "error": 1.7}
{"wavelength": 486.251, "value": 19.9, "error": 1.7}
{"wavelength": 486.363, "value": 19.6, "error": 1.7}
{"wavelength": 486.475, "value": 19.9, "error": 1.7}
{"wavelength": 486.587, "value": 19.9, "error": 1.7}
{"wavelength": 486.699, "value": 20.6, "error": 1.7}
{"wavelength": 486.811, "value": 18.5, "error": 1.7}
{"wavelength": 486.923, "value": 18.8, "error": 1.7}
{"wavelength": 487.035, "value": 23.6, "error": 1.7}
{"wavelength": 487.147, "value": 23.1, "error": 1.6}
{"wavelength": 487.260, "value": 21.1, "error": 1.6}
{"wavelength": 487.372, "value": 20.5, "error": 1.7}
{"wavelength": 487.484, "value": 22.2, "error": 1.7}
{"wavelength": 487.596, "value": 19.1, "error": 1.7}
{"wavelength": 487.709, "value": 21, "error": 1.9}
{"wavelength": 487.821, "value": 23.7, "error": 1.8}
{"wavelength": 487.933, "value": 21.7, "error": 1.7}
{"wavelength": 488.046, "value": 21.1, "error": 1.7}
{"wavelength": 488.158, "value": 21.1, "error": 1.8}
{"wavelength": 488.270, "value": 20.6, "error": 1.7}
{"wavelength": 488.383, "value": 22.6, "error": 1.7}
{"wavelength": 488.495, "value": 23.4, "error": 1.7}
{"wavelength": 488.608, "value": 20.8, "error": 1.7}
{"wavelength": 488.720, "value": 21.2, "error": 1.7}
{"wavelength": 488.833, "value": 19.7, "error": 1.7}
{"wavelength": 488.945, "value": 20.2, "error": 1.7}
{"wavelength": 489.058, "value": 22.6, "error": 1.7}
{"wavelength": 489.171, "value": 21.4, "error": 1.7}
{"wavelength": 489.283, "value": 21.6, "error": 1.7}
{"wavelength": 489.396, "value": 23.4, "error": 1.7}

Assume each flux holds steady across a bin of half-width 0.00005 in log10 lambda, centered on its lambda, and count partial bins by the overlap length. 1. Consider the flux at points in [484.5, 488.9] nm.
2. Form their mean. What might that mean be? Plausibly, 21.6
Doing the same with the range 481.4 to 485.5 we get 23.6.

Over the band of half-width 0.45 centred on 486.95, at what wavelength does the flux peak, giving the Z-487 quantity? 487.035 nm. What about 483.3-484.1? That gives 483.683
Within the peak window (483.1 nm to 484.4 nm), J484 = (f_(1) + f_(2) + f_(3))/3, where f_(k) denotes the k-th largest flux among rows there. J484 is 25.1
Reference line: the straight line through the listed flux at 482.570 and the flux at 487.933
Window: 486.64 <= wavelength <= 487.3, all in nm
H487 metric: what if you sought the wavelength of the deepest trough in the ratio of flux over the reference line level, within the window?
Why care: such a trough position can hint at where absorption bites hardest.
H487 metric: 486.811 nm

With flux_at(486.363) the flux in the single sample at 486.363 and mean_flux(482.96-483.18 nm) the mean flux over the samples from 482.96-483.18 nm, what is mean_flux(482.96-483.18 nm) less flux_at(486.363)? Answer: 3.5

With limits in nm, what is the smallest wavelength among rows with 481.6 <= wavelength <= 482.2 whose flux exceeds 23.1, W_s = 481.682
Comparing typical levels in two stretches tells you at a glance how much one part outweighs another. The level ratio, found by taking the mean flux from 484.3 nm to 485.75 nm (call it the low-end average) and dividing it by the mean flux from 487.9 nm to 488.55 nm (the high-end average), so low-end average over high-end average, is 1.074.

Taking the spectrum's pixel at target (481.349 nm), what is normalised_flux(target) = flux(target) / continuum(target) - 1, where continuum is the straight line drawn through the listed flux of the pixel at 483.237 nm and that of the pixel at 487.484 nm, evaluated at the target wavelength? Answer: -0.04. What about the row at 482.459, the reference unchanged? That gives -0.03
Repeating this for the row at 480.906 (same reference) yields 0.11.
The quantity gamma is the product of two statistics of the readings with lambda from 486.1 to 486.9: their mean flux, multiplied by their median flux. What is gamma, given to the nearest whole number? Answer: 391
